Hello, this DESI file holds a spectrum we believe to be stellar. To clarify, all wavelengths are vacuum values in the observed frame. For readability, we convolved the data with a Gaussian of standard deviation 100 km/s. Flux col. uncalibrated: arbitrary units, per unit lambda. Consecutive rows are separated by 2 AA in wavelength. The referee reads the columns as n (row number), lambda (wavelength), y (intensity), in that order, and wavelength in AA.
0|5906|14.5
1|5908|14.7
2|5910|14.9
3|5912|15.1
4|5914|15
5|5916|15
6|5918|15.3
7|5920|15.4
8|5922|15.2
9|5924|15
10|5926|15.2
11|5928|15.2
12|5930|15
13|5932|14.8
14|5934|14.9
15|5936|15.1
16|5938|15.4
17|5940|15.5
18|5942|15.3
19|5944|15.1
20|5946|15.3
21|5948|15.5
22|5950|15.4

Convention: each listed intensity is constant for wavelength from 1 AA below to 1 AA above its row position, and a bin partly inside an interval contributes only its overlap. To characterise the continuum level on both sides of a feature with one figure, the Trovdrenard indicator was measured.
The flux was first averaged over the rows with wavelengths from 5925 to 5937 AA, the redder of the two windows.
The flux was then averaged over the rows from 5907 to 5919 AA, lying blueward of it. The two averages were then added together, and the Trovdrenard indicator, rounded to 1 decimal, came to 30.0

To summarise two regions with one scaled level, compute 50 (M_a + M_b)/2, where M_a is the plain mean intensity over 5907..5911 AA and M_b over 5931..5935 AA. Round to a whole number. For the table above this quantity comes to 741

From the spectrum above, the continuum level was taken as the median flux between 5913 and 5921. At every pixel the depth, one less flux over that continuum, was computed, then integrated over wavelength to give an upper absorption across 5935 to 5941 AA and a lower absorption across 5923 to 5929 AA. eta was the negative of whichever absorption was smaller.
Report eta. 0.073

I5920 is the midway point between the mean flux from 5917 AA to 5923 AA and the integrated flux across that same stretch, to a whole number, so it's 54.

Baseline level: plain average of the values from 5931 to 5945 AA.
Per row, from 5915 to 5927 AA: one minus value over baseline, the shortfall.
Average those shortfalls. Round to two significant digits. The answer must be -0.0017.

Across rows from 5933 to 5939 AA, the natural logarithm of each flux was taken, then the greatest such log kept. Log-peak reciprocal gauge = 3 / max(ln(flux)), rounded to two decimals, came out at 1.10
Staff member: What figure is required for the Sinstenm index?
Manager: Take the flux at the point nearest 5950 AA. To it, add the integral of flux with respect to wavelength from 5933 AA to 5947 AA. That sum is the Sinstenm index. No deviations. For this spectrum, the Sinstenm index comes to 228.6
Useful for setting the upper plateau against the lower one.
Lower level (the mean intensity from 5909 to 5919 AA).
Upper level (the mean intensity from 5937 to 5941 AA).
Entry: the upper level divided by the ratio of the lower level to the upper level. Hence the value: 15.85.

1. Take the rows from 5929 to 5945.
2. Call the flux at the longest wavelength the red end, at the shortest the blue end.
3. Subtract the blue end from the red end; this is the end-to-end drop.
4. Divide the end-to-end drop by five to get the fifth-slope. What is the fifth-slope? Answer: 0.020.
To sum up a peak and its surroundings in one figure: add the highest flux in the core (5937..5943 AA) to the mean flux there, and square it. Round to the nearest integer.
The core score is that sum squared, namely 955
